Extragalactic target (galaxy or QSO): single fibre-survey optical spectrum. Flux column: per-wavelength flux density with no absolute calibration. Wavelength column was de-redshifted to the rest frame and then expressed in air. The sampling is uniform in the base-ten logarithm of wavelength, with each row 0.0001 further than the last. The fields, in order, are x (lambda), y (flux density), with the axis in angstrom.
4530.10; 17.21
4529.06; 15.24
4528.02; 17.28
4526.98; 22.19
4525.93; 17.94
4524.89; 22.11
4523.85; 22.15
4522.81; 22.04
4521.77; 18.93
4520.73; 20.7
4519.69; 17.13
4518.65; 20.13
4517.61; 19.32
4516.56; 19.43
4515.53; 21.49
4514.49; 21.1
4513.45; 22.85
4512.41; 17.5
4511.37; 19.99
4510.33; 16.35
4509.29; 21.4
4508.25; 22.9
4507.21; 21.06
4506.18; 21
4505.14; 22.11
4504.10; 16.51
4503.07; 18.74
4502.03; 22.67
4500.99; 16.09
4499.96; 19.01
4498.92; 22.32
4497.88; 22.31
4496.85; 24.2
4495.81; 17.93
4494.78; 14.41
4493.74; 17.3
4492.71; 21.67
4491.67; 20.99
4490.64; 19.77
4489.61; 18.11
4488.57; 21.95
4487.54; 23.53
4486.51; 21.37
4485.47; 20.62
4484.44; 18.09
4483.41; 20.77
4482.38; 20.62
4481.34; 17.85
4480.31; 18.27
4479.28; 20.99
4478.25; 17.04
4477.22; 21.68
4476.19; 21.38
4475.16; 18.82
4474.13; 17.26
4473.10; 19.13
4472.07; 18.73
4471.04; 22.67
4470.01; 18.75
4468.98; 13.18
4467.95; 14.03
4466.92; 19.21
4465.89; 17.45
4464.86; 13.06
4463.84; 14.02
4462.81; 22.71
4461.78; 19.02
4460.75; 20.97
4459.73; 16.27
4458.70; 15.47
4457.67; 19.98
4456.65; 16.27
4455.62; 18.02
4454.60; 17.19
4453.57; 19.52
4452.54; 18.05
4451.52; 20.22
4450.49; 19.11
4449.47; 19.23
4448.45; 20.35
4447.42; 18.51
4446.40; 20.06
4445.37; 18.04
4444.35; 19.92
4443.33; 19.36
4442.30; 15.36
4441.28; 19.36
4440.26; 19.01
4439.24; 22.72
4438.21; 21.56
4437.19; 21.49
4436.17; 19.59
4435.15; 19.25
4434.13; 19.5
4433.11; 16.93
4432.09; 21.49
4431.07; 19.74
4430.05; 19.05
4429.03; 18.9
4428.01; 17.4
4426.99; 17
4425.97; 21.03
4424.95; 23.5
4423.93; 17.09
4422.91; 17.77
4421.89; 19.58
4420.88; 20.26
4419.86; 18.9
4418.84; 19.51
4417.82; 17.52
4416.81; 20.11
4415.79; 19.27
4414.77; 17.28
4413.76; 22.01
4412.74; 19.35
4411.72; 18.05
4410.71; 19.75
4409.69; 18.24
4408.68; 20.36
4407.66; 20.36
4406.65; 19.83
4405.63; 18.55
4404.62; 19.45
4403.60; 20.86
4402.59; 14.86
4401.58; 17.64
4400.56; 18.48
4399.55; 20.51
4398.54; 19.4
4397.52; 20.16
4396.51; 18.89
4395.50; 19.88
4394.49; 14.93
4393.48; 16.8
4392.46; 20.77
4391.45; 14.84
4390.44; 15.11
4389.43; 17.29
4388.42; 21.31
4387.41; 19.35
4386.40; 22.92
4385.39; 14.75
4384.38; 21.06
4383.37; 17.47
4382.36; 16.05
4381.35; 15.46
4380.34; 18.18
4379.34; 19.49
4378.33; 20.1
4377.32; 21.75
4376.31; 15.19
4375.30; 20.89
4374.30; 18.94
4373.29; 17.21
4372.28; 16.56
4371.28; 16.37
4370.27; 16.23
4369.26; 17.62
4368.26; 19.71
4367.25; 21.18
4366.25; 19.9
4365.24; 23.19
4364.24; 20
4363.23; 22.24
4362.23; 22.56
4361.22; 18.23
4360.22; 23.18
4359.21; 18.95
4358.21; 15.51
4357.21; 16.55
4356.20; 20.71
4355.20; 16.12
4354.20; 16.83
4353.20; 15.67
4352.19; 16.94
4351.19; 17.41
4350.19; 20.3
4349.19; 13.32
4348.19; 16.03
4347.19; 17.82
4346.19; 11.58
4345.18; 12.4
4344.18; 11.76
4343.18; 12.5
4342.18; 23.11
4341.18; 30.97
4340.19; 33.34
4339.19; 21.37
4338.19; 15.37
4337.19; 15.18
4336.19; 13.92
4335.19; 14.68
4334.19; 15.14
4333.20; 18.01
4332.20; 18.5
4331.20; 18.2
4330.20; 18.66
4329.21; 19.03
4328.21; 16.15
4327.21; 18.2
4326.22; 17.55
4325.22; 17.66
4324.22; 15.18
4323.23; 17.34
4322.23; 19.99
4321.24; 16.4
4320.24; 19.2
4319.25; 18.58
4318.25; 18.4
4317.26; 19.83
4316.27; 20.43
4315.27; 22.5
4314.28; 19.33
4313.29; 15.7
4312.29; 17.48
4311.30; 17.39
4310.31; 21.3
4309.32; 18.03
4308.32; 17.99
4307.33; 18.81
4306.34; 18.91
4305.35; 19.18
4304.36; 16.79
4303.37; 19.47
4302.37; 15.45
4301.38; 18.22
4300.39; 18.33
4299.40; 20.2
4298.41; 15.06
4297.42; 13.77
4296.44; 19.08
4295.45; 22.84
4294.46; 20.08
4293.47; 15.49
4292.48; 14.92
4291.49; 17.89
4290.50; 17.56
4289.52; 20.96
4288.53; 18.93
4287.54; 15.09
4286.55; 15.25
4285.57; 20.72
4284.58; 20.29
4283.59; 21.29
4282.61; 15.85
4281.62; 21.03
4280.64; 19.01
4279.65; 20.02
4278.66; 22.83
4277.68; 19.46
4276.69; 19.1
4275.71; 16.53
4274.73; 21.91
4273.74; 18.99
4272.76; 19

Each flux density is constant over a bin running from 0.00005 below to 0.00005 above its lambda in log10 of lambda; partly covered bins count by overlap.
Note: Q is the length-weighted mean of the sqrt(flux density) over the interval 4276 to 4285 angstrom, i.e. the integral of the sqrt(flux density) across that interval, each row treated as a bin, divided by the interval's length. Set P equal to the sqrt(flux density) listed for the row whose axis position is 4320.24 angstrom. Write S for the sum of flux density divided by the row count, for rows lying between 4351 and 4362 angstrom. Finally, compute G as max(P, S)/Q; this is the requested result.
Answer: 4.01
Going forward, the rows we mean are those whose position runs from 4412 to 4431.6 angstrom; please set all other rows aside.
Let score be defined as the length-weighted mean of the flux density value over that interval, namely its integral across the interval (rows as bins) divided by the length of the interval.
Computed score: 19.2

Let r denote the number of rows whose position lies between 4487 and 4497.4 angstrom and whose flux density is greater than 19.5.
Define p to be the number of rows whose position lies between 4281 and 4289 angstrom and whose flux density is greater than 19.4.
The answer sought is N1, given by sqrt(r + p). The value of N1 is 3.2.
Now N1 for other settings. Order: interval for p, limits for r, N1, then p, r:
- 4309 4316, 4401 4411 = 2.6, 2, 5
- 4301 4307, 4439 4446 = 1.7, 1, 2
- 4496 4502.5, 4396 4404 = 2.6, 4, 3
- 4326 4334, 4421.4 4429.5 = 1.7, 0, 3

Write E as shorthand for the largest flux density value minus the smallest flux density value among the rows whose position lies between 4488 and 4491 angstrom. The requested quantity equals 3.8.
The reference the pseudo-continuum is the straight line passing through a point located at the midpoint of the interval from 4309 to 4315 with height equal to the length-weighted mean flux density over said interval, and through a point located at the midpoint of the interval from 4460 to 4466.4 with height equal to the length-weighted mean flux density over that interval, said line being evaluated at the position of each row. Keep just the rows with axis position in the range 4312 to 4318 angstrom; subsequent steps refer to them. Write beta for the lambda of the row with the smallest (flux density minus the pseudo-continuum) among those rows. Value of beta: 4313.29 angstrom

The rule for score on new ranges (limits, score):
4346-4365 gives 18.1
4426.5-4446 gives 19.3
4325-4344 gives 18.7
